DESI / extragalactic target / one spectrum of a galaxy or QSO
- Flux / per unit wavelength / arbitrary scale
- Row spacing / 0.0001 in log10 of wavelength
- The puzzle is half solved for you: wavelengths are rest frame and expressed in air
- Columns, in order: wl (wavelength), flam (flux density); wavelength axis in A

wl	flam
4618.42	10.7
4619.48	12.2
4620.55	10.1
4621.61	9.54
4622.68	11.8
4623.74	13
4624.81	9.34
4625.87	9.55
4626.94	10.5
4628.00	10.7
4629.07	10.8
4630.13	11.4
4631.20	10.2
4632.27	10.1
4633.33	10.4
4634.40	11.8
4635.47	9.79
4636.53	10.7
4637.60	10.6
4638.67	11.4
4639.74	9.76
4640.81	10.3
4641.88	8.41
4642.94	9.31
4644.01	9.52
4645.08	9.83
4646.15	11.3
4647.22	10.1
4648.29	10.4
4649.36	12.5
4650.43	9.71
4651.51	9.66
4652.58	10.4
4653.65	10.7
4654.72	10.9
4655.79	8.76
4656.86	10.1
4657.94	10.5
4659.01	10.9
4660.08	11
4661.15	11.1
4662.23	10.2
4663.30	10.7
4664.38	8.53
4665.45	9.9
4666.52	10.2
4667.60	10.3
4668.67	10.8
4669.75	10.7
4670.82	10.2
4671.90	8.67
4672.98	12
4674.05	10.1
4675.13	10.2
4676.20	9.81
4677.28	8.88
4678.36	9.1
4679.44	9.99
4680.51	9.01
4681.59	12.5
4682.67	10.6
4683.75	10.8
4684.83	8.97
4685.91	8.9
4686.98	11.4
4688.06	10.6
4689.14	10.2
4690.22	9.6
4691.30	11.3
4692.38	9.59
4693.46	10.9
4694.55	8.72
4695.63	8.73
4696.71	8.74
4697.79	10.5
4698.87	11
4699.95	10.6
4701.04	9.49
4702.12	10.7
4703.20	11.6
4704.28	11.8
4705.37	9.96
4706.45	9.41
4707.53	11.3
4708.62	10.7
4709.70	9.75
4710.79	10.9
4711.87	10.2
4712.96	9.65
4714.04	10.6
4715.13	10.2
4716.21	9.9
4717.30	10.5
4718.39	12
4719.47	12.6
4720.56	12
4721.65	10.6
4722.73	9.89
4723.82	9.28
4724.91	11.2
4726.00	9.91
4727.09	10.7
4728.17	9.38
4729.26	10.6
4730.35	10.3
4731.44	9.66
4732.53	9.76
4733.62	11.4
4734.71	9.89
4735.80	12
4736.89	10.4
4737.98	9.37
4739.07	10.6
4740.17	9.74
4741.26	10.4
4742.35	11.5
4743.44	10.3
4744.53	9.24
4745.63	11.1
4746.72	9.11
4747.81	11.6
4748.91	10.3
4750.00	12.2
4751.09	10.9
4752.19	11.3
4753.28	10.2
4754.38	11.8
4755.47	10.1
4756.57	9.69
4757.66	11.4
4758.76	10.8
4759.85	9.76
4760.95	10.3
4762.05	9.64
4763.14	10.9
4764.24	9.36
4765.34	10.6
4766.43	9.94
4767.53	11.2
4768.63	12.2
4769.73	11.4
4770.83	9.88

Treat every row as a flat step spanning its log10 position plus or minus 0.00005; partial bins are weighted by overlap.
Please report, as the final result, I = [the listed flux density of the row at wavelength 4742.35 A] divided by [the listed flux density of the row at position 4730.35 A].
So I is 1.12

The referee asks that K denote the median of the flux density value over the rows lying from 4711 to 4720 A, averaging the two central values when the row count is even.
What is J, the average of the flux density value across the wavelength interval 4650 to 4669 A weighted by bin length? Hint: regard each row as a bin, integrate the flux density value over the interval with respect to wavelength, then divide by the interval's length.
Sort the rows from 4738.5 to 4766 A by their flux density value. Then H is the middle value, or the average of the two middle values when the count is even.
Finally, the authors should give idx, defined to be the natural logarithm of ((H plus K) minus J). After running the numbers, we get 2.35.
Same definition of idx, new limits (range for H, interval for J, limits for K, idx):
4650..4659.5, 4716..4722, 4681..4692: 2.27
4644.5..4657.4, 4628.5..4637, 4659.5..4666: 2.31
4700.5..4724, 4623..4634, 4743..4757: 2.32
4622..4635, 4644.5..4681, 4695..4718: 2.39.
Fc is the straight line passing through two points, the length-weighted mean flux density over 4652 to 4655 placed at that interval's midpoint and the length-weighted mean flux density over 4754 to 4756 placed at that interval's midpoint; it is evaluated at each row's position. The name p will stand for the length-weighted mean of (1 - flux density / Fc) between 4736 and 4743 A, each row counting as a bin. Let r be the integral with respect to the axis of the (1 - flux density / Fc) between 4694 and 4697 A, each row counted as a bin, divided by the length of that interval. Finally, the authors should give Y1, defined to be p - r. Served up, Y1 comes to -0.15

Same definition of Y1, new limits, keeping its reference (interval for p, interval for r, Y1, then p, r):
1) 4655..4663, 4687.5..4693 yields -0.02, 0.03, 0.04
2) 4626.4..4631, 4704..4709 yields -0.04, -0.02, 0.02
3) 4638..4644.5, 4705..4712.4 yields 0.03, 0.08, 0.04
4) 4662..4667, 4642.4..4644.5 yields -0.04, 0.07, 0.11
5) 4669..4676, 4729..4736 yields 0.00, 0.04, 0.04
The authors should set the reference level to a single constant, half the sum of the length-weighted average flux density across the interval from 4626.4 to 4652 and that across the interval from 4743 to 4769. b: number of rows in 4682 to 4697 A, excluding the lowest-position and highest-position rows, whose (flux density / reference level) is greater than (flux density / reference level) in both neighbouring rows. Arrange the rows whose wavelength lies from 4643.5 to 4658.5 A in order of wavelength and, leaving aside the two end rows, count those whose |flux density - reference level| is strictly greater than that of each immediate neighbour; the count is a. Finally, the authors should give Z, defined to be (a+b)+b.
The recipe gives 12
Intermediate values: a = 4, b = 4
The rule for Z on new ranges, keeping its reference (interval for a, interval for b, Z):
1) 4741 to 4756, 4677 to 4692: 14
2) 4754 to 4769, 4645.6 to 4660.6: 8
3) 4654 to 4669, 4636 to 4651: 11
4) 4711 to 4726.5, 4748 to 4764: 14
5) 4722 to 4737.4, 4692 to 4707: 11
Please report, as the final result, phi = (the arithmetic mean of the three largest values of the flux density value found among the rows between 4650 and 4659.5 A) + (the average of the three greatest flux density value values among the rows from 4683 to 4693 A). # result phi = 22.0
